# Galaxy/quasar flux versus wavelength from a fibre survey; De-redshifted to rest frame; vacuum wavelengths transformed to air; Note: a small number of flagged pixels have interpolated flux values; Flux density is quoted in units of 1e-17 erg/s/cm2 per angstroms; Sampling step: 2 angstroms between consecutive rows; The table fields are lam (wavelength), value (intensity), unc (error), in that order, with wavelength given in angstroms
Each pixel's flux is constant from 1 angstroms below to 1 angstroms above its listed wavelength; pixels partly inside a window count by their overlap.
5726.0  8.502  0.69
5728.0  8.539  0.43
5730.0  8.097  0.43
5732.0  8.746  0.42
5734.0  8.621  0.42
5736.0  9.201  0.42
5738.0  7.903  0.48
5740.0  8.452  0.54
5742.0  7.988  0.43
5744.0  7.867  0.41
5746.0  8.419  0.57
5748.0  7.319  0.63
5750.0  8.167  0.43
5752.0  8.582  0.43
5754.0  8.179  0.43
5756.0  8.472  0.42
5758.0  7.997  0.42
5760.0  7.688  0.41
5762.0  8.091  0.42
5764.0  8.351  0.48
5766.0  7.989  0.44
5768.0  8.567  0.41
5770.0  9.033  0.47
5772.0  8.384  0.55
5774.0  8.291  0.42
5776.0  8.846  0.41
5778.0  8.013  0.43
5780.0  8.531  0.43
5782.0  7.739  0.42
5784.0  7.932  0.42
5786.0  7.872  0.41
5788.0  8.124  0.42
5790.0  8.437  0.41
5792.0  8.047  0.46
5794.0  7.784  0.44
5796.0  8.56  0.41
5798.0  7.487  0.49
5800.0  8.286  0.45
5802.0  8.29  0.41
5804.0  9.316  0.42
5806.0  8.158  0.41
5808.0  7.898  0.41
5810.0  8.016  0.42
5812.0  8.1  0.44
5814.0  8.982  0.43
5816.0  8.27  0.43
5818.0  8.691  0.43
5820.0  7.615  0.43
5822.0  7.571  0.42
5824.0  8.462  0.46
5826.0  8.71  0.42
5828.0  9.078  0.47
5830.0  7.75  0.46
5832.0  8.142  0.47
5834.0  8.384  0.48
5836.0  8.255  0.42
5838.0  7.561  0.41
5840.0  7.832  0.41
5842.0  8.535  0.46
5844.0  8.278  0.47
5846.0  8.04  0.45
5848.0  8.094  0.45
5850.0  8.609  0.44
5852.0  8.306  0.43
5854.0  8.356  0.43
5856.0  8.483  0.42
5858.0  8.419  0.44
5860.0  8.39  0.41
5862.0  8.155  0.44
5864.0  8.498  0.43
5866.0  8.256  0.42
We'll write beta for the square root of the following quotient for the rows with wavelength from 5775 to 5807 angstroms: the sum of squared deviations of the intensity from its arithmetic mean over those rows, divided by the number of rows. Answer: 0.44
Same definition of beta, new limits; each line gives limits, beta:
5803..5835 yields 0.51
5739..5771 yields 0.39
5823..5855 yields 0.37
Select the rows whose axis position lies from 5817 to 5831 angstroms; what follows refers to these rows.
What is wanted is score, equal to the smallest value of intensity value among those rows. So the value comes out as 7.571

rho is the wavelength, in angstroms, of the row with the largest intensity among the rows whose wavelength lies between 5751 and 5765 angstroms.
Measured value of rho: 5752.0 angstroms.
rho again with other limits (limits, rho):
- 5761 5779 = 5770.0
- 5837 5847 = 5842.0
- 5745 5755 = 5752.0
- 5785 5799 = 5796.0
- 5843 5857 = 5850.0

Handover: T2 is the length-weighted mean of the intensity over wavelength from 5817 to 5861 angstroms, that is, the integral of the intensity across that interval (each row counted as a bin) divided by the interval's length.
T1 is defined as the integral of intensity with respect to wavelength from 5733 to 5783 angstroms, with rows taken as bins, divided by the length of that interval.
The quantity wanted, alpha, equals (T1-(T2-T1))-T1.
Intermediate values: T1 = 8.27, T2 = 8.25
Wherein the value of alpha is 0.01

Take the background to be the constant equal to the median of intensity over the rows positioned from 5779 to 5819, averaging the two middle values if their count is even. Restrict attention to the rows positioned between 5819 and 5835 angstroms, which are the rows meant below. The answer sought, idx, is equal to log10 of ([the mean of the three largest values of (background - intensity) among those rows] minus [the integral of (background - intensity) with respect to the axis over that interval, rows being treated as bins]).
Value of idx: 0.22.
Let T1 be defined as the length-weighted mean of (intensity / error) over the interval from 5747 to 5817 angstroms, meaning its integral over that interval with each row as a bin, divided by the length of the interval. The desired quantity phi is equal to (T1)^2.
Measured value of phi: 359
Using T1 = 18.9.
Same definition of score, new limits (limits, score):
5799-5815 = 7.898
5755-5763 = 7.688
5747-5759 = 7.319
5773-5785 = 7.739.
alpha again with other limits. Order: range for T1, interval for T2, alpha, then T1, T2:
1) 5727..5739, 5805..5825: 0.34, 8.52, 8.18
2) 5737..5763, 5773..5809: -0.11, 8.09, 8.20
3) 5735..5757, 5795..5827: -0.04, 8.23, 8.28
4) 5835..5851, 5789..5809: -0.08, 8.15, 8.23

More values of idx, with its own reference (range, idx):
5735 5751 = -0.09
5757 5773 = 0.34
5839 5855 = 0.30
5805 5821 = 0.18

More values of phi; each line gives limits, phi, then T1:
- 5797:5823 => 366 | 19.1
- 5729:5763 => 340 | 18.4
